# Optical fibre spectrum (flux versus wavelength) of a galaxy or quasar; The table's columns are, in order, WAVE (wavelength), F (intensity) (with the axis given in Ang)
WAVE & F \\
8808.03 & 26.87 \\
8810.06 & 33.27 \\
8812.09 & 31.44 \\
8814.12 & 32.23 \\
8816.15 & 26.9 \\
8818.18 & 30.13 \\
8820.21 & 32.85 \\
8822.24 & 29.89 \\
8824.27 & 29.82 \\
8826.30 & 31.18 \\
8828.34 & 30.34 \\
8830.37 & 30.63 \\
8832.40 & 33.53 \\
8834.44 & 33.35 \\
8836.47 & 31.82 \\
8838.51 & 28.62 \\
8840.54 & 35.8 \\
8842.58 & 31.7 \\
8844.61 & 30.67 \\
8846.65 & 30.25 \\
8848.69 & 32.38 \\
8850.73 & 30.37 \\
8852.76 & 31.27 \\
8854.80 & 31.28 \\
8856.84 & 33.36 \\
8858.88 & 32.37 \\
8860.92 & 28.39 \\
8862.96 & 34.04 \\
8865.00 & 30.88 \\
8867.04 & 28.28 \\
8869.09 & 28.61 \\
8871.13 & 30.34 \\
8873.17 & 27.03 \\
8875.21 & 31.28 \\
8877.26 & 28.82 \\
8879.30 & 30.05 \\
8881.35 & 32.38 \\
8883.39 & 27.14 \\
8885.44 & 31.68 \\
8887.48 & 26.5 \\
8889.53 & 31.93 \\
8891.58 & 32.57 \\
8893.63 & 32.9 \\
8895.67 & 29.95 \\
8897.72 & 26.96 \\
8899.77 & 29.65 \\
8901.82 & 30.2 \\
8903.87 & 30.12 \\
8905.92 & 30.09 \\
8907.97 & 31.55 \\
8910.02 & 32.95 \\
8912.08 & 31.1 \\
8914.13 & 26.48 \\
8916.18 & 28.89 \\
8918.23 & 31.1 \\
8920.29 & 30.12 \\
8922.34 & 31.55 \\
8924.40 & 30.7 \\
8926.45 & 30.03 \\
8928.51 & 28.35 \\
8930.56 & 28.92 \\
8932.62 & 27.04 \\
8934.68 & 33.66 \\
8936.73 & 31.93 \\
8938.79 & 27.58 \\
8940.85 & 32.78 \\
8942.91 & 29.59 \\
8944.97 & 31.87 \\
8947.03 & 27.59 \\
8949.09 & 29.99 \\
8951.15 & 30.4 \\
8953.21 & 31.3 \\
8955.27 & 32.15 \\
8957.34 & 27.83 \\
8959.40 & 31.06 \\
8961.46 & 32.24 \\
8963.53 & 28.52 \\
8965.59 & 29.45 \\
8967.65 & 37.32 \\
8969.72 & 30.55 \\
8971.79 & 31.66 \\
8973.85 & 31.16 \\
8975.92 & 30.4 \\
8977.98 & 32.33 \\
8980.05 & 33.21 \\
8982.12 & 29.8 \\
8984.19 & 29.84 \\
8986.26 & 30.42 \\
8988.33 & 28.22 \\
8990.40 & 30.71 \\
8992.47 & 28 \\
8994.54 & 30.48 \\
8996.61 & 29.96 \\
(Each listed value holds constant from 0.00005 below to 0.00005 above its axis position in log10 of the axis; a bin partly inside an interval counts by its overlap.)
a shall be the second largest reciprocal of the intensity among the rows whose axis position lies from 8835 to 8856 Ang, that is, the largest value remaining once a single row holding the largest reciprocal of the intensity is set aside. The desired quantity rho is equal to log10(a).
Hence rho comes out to -1.48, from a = 0.0331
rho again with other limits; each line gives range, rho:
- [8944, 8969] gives -1.44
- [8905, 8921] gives -1.46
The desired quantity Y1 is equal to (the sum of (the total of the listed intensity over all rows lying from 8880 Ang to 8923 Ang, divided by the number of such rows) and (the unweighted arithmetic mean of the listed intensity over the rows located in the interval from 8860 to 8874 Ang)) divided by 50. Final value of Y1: 1.20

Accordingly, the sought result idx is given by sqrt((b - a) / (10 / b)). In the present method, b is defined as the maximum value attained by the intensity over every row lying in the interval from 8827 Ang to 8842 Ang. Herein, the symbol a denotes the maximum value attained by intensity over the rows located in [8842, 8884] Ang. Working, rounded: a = 34.04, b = 35.8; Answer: 2.5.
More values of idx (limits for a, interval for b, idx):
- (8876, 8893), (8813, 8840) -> 1.8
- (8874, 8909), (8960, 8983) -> 4.1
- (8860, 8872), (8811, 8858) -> 2.5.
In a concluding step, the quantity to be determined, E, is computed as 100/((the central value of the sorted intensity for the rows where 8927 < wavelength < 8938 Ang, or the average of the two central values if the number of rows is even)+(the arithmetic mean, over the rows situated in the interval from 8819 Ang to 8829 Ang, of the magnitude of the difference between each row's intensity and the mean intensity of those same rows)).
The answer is 3.35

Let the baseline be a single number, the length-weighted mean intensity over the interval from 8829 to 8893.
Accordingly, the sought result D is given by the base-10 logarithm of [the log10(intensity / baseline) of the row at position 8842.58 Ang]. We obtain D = -1.9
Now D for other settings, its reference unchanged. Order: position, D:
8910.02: -1.6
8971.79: -2.0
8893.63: -1.6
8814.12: -1.7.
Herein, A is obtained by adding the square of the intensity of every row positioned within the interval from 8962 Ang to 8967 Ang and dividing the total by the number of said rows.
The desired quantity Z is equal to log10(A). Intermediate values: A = 840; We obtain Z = 2.92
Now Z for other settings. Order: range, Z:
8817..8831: 2.97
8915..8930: 2.96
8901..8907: 2.96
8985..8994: 2.94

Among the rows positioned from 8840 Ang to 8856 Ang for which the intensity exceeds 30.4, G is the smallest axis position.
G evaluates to 8840.54 Ang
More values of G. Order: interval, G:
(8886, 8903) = 8889.53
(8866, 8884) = 8875.21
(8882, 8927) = 8885.44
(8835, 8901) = 8836.47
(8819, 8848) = 8820.21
